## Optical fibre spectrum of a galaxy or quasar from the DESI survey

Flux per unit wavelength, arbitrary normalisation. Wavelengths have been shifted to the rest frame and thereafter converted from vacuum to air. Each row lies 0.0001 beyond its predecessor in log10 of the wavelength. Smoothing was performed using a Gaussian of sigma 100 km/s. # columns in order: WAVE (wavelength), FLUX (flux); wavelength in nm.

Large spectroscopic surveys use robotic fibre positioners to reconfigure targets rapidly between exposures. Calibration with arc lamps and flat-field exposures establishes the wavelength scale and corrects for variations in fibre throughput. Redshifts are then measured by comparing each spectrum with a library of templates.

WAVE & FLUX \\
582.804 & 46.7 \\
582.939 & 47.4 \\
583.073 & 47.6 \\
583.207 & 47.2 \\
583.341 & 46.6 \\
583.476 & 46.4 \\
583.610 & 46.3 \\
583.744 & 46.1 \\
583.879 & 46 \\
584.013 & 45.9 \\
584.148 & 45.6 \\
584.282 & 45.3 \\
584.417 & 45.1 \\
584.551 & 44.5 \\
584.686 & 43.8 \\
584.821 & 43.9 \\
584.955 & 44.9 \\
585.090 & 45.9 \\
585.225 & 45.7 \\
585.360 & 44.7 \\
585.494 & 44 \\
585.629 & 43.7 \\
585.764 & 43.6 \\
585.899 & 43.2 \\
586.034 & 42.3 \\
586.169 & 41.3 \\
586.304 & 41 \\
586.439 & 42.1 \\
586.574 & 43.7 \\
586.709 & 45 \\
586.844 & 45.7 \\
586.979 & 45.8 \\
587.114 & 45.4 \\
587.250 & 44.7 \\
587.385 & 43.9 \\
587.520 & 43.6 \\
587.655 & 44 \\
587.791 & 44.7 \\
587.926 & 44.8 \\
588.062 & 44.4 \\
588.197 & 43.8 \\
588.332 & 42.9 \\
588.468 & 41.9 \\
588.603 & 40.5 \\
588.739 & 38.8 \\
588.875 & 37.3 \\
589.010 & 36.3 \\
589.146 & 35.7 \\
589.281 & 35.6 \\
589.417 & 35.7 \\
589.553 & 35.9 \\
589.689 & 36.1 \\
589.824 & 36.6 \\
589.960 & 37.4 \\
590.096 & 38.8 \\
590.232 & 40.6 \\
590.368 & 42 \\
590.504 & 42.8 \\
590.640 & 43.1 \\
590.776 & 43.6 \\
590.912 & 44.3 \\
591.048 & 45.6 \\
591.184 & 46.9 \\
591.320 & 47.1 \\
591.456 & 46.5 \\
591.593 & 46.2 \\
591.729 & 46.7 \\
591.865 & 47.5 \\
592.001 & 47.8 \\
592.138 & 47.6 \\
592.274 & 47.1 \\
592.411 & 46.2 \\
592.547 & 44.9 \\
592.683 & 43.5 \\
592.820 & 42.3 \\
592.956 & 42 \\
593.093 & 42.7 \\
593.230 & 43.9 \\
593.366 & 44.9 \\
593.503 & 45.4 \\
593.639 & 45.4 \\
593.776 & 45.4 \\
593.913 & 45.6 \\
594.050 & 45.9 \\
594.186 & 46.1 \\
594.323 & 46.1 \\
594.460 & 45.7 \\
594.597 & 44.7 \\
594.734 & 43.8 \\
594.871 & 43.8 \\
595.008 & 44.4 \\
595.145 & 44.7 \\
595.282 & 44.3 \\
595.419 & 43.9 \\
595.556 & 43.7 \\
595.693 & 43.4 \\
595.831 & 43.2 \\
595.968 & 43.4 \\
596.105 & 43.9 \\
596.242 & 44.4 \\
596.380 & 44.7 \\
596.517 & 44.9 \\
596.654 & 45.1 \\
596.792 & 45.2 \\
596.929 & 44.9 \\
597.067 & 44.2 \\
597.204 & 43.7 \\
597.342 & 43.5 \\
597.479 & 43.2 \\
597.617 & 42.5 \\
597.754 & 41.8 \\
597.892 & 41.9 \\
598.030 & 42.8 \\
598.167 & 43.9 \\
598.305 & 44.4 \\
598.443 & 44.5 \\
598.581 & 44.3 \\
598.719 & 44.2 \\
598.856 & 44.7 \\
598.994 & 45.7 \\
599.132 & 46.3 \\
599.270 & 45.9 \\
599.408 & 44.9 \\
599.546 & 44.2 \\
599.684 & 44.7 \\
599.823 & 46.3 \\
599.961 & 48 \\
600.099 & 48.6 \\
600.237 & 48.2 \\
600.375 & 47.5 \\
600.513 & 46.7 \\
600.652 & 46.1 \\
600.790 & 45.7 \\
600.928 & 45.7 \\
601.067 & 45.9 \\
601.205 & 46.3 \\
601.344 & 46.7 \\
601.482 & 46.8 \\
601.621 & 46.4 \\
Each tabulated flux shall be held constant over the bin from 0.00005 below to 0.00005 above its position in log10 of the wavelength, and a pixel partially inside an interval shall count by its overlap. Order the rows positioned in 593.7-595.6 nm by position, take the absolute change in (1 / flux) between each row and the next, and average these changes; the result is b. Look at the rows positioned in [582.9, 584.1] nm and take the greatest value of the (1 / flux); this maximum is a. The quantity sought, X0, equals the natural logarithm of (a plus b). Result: -3.82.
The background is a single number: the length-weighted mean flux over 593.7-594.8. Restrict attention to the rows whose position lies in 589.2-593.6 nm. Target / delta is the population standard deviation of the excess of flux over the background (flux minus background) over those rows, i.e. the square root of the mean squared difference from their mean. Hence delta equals 3.9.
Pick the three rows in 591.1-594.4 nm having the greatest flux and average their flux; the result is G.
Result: 47.6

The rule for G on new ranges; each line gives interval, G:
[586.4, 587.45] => 45.6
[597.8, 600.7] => 48.3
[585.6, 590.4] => 45.6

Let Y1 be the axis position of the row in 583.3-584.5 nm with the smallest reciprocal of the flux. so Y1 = 583.341 nm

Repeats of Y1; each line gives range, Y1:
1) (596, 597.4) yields 596.792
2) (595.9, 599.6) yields 599.132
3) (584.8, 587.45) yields 585.090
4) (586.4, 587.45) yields 586.979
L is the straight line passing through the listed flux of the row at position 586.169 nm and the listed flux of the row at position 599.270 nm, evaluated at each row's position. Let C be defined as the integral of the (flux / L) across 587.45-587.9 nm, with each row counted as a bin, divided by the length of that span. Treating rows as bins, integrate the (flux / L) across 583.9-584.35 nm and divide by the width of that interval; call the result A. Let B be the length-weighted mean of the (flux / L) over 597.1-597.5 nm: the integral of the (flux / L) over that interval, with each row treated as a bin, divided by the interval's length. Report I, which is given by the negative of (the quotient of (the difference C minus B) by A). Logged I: -0.08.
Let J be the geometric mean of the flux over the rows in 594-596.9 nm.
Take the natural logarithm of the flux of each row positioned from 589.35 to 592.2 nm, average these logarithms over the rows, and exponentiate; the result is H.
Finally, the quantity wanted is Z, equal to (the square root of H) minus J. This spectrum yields -38.0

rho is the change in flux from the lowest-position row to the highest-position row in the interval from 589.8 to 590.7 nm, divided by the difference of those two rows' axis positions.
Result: 8.0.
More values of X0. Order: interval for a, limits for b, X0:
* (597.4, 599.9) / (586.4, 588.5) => -3.72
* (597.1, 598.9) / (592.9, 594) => -3.72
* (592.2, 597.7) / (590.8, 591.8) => -3.72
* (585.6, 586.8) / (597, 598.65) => -3.70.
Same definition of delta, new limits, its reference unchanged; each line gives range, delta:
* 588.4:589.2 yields 2.2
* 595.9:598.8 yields 1.0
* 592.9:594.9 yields 1.2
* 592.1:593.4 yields 1.9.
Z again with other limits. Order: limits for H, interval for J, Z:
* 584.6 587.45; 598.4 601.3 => -39.3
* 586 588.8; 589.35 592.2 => -36.0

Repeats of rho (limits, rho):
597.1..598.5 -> 0.6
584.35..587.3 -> -0.1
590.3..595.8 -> 0.3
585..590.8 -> -0.4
